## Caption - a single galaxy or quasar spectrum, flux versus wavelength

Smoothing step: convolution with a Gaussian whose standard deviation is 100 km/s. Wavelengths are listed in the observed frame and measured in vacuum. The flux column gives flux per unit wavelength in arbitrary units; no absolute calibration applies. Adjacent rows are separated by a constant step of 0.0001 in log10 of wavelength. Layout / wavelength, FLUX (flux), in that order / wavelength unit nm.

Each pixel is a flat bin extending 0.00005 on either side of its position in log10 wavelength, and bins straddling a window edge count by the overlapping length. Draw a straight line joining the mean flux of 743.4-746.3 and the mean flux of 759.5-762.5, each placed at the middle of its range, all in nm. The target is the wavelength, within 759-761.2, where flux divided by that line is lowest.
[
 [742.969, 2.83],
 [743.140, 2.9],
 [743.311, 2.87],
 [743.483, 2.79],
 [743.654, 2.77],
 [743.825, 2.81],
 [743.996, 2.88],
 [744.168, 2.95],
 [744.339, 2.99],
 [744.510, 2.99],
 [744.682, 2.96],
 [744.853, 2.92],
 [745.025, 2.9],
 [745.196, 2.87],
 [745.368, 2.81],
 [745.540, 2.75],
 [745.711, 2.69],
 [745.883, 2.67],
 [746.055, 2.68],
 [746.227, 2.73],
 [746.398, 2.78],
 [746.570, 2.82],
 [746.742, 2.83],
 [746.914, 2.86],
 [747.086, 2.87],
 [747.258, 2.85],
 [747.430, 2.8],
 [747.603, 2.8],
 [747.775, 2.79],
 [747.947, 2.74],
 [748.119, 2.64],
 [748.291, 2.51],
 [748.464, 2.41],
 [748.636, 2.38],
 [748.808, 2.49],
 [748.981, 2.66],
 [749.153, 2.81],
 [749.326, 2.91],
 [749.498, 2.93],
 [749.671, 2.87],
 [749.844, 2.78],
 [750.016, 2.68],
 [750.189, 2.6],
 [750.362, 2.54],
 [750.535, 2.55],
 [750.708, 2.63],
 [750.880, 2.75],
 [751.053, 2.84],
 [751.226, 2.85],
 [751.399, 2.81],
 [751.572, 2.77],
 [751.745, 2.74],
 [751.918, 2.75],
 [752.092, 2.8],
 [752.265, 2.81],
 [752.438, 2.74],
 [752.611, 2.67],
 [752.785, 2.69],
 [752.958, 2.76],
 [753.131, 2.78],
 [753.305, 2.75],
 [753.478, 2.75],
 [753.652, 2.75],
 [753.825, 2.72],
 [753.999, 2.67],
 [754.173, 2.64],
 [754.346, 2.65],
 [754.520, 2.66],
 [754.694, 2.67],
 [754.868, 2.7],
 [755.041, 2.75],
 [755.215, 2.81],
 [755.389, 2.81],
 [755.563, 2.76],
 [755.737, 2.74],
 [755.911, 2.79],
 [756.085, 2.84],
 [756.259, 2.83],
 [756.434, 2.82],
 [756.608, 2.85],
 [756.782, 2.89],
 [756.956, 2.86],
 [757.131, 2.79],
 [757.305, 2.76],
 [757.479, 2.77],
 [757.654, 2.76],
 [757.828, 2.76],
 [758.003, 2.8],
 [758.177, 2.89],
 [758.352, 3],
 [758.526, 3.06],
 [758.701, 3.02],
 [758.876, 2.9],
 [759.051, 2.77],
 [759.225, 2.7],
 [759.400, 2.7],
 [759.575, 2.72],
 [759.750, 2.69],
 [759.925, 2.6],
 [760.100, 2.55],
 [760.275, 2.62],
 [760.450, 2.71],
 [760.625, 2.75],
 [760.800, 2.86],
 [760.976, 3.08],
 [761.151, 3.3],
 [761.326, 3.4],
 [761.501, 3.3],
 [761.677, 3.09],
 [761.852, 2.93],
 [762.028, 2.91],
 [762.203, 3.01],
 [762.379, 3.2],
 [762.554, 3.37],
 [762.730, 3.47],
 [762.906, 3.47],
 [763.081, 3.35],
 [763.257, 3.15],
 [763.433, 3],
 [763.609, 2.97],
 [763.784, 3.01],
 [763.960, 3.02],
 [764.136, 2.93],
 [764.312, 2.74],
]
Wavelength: 760.100 nm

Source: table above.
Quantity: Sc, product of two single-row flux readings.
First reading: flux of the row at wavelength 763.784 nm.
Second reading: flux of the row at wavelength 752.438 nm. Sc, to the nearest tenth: 8.2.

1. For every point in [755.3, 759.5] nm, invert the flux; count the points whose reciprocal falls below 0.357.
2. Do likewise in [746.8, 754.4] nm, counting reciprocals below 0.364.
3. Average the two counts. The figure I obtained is 18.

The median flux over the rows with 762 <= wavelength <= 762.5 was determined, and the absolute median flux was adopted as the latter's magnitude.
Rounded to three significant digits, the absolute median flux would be 3.01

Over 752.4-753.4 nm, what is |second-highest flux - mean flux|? 0.028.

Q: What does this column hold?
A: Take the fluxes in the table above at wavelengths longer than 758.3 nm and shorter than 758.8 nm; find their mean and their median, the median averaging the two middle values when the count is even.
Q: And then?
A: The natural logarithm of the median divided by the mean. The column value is -0.002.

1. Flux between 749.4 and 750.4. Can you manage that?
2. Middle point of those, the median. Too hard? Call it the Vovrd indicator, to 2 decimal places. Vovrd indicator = 2.73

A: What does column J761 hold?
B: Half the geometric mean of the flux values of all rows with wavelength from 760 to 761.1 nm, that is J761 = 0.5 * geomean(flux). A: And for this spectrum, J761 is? 1.38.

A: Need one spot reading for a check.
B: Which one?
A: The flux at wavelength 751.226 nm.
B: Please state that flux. 2.85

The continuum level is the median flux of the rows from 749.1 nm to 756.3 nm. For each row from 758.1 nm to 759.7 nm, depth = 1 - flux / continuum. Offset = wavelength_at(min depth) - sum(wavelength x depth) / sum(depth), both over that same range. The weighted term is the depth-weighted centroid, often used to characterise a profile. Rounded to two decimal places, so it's 0.09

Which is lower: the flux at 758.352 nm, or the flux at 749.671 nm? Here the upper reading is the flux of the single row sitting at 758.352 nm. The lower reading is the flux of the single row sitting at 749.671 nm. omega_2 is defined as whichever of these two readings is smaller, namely 2.87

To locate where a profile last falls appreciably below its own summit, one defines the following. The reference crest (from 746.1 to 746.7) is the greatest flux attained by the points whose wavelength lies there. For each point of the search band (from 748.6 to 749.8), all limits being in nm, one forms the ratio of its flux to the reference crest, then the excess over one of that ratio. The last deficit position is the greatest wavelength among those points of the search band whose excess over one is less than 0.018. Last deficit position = 749.671 nm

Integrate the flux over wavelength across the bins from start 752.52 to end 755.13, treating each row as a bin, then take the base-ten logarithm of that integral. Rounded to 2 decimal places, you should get 0.85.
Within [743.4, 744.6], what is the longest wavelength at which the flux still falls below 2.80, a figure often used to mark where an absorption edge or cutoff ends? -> 743.654 nm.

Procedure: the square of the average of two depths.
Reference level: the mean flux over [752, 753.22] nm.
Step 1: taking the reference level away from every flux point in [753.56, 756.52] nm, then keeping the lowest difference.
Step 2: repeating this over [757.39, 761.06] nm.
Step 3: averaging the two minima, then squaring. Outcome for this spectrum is 0.024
